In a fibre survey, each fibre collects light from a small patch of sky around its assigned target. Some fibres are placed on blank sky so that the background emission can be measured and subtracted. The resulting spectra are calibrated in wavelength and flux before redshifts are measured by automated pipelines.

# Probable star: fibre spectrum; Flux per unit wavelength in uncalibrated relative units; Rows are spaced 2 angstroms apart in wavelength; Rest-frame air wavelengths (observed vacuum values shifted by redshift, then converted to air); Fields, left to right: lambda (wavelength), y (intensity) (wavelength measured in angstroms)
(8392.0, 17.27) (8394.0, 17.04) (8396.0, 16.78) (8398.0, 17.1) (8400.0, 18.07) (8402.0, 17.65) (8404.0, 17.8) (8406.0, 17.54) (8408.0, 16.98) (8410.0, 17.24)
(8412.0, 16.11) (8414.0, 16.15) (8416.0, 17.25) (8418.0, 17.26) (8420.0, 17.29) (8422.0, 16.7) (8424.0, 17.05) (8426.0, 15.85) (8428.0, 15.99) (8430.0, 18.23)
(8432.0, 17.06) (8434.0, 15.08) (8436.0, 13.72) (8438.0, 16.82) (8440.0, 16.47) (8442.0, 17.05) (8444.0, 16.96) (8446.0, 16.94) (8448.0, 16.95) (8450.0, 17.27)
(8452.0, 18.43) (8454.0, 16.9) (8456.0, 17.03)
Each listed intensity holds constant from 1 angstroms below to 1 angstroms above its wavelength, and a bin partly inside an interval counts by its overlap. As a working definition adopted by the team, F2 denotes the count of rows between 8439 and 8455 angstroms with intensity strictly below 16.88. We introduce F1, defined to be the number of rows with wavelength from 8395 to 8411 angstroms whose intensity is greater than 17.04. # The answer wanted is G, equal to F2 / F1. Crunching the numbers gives 0.2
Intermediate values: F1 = 6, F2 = 1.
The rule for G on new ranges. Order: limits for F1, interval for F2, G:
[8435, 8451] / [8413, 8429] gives 2.0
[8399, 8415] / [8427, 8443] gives 1.0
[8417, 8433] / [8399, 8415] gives 0.4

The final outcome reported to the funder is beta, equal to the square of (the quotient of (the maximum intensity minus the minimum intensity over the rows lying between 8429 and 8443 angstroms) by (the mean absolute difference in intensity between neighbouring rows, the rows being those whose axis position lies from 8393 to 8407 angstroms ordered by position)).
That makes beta 129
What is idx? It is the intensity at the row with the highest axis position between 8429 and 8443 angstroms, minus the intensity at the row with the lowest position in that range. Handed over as -1.2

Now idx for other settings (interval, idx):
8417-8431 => 1.0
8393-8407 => 0.5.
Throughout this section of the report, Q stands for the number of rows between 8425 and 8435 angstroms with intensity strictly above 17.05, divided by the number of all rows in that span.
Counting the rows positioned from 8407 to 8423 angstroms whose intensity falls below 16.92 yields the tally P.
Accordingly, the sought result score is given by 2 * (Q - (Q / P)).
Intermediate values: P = 3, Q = 0.40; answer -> 0.53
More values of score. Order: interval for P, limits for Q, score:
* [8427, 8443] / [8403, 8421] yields 1.07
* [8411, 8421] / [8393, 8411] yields 0.67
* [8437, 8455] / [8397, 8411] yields 1.14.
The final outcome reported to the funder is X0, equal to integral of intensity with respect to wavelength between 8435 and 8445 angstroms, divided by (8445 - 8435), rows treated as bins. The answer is 16.2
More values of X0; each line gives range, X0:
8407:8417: 16.7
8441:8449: 17.0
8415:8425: 17.1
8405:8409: 17.3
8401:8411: 17.4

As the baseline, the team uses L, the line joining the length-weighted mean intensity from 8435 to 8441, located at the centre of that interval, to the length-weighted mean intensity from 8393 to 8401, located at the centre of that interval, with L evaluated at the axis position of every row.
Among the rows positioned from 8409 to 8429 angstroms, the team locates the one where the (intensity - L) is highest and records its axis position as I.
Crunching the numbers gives 8420.0 angstroms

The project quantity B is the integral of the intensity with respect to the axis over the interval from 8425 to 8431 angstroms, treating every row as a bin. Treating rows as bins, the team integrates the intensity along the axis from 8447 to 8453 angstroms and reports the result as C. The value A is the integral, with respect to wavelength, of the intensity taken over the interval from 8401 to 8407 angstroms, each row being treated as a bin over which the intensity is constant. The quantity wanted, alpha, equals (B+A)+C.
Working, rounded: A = 106.0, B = 100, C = 105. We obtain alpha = 311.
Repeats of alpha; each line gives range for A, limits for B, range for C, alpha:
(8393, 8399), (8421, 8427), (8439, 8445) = 302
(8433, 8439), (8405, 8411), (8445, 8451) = 297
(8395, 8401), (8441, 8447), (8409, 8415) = 305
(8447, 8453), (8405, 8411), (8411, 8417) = 308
